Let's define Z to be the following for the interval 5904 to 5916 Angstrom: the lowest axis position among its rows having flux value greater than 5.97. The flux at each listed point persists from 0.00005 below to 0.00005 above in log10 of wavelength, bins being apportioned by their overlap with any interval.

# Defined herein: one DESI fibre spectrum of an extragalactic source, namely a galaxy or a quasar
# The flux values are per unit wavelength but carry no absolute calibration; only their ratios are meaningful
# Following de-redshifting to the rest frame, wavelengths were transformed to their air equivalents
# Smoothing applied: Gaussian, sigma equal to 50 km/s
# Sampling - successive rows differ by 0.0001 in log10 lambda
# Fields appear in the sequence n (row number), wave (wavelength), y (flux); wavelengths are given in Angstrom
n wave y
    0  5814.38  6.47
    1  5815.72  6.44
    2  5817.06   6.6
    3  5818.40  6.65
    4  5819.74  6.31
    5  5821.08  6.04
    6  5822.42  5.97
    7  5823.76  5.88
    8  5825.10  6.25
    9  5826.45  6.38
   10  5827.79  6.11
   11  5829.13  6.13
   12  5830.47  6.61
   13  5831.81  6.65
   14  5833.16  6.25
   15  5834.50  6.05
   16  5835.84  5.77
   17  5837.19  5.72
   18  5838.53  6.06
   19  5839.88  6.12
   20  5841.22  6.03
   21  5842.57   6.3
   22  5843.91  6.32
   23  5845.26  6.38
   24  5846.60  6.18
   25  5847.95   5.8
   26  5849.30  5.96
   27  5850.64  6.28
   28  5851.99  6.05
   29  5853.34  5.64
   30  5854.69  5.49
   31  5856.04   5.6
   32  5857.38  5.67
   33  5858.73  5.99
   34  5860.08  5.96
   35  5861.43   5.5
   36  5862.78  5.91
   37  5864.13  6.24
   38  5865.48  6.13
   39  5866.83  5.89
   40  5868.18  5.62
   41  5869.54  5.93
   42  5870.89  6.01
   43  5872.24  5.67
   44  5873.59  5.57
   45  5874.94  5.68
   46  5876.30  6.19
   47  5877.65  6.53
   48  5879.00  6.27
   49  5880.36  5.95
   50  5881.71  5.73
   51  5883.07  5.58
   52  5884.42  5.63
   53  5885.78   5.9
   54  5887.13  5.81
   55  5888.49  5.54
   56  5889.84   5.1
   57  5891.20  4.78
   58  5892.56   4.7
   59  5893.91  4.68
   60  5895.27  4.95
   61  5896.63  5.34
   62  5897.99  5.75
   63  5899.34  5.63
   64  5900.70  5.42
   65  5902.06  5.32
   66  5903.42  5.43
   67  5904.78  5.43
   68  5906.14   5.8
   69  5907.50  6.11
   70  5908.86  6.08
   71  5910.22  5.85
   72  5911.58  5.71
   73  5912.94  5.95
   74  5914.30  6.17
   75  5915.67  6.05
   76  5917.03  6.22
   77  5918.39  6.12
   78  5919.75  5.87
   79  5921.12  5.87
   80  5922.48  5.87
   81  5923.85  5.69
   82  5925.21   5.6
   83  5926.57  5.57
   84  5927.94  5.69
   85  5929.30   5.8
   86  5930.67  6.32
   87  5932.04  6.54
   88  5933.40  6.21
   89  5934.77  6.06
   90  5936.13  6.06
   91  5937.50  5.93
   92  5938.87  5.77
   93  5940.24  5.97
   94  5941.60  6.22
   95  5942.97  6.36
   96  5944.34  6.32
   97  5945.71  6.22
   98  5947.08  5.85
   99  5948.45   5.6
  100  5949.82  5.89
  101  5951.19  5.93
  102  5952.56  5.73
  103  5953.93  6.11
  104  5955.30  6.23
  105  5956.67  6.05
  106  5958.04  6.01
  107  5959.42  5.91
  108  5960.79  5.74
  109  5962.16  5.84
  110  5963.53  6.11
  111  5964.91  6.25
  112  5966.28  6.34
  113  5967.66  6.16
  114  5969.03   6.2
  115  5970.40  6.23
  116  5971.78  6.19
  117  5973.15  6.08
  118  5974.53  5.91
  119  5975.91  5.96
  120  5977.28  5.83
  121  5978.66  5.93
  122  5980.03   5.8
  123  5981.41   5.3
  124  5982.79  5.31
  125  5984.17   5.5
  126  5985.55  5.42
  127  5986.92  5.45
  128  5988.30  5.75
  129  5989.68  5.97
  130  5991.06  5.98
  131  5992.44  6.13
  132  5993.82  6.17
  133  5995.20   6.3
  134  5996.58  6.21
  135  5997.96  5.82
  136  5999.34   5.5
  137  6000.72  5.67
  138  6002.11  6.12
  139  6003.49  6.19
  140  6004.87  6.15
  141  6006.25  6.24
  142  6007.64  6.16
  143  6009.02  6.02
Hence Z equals 5907.50 Angstrom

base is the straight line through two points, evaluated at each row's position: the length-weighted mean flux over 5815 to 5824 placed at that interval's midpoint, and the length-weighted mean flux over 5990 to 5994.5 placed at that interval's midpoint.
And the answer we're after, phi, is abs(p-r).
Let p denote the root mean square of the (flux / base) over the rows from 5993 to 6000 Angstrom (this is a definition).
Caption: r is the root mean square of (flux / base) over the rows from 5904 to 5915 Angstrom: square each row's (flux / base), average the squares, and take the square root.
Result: 0.035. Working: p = 0.99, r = 0.953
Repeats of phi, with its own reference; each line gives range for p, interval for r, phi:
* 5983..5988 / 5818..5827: 0.093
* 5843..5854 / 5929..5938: 0.025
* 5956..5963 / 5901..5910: 0.044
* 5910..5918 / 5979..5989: 0.066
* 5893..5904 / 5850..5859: 0.072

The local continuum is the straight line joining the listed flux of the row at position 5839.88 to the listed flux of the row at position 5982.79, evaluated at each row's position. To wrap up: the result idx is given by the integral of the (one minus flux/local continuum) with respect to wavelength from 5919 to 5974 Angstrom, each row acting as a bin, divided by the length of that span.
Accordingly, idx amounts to -0.090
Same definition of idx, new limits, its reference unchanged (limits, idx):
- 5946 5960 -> -0.084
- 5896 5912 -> 0.017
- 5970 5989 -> -0.080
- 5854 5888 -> 0.015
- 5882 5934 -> 0.007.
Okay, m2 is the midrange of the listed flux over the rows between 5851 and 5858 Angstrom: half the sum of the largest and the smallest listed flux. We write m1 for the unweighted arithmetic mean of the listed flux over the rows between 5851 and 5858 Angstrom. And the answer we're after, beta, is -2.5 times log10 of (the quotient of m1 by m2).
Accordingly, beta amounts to 0.015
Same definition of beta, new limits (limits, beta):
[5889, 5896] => 0.011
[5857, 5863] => -0.011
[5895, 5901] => -0.014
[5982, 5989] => 0.009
